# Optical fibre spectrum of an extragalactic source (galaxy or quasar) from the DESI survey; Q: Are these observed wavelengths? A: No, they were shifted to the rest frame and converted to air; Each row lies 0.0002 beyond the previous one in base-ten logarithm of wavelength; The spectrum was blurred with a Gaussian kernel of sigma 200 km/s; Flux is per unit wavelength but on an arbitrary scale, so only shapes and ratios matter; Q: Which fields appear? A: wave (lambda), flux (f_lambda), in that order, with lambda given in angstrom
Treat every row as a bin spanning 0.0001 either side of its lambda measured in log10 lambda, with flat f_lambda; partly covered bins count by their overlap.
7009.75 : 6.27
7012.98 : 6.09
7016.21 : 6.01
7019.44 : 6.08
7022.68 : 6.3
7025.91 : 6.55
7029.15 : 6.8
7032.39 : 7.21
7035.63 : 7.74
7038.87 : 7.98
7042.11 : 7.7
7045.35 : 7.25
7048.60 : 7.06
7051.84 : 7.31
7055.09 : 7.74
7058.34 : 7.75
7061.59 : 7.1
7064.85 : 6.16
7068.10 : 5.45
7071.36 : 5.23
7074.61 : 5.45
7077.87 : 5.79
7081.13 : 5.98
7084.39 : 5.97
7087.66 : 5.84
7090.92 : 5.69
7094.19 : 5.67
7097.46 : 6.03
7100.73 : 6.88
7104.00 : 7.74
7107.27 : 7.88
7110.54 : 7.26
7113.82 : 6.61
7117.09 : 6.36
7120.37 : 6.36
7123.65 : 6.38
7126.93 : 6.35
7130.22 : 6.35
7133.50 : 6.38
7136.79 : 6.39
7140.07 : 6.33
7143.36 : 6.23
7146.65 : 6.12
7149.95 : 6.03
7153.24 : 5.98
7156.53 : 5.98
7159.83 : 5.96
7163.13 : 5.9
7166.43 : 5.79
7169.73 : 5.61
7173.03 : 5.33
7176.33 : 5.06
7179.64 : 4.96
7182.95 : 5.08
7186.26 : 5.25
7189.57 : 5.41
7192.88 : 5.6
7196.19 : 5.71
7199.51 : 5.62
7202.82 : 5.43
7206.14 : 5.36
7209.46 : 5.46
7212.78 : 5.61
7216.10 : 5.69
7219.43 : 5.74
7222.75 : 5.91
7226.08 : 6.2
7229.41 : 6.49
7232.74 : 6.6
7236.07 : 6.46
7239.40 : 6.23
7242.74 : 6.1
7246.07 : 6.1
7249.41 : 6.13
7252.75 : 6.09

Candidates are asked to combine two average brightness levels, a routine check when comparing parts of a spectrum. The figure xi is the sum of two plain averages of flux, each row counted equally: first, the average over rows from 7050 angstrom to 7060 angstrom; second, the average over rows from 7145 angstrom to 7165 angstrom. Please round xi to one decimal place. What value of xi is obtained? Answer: 13.6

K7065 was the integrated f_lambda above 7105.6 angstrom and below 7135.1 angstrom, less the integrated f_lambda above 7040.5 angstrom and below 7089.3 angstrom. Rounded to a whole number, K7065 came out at -122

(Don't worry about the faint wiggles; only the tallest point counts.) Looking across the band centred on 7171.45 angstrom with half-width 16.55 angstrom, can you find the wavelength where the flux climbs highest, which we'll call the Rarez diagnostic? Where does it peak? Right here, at 7156.53 angstrom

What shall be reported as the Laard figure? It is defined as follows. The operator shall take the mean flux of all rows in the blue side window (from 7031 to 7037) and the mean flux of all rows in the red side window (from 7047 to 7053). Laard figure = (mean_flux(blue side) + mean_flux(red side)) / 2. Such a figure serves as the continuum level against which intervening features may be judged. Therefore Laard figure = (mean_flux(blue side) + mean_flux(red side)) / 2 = 7.33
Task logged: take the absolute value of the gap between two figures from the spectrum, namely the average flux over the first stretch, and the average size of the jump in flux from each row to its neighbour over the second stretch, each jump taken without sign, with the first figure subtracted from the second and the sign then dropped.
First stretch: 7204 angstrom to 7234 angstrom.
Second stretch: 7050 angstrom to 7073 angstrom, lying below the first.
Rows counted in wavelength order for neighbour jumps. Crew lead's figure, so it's 5.4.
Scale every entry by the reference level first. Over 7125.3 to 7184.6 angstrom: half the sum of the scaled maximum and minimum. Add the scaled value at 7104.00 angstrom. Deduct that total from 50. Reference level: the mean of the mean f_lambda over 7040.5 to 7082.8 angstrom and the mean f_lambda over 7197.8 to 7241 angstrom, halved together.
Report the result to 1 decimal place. 47.9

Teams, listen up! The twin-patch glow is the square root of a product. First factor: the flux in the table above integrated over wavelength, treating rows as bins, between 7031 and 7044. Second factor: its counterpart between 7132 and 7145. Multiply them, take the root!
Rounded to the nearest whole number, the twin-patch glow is 91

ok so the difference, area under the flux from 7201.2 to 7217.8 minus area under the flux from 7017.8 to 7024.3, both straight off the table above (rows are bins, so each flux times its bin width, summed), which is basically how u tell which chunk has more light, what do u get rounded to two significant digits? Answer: 51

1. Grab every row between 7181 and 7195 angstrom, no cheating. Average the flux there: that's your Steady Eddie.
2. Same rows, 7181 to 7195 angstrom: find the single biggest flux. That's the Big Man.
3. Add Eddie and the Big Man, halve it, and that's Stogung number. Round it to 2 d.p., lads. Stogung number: 5.47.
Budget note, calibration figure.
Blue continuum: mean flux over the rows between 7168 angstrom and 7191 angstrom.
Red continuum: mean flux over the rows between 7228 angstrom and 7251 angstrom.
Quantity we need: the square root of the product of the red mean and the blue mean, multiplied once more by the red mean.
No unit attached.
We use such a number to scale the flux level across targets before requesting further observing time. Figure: 36.2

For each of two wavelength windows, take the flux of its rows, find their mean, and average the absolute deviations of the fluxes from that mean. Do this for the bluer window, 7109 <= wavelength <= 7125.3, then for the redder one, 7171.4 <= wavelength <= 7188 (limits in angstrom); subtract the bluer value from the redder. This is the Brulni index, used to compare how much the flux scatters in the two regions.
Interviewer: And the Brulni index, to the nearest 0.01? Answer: -0.15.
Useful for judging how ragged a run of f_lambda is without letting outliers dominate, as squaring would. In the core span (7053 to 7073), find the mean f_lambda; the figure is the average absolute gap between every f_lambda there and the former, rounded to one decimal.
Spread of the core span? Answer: 1.0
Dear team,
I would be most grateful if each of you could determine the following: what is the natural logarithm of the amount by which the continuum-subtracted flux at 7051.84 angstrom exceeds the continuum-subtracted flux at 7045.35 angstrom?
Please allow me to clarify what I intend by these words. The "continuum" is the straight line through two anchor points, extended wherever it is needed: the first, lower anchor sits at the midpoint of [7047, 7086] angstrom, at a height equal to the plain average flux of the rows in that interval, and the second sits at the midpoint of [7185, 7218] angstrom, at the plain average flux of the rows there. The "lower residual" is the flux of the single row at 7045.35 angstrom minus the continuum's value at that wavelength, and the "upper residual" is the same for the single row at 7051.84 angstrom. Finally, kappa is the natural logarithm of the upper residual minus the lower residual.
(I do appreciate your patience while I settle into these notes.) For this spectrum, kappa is -2.3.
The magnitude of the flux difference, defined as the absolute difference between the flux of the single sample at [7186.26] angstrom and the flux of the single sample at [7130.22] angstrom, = 1.1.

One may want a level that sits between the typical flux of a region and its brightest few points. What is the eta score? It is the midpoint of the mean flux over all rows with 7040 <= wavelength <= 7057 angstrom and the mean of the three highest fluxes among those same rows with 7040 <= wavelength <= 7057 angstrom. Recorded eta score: 7.5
